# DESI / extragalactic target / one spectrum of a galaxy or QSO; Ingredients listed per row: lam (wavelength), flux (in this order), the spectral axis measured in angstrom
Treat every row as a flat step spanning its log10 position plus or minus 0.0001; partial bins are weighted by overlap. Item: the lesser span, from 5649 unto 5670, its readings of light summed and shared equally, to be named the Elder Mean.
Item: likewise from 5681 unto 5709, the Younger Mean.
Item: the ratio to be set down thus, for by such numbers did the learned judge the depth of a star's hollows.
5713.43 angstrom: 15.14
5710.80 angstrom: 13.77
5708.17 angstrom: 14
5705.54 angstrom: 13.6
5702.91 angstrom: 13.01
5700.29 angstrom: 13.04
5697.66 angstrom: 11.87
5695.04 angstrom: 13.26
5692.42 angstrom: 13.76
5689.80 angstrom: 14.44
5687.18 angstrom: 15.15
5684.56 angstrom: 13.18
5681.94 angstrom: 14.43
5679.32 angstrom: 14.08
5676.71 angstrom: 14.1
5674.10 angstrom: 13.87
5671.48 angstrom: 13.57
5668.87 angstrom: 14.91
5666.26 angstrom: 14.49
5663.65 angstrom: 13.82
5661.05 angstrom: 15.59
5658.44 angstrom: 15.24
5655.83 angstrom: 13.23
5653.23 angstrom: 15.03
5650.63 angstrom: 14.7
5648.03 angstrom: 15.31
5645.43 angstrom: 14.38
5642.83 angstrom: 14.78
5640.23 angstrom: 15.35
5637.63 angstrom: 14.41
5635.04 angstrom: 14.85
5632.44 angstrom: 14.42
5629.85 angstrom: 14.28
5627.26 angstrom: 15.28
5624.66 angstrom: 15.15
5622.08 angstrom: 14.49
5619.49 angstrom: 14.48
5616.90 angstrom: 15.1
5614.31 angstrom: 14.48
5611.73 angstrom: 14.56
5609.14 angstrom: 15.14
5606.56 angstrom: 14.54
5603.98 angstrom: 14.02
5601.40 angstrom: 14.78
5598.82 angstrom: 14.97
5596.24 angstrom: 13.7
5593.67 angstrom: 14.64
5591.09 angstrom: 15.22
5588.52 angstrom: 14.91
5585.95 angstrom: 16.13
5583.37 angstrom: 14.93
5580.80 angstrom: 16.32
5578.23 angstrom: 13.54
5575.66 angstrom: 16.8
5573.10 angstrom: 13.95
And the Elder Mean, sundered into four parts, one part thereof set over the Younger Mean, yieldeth 0.269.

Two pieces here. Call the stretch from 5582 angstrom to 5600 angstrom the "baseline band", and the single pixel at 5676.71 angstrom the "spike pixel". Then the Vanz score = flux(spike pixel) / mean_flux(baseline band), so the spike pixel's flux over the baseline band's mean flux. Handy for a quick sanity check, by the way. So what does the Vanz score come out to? 0.944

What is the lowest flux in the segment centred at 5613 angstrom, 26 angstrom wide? 14.02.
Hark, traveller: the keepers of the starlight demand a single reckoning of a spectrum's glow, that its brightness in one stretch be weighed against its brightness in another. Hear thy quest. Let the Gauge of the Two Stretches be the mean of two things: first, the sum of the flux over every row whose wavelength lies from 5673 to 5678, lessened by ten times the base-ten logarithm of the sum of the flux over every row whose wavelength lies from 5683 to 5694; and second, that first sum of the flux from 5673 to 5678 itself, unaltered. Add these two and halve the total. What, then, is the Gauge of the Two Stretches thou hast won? 19.2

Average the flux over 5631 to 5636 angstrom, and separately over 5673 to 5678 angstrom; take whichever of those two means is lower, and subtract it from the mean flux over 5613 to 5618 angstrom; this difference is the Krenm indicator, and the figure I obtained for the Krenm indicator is 0.8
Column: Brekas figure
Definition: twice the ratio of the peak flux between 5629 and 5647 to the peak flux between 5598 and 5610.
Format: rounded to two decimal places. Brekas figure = 2.03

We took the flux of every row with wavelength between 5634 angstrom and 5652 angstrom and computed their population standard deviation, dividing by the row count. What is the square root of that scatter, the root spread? 0.60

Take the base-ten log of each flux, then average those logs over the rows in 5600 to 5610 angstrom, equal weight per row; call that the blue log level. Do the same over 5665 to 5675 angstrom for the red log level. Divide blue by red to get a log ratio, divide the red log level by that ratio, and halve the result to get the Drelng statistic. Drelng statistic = 0.570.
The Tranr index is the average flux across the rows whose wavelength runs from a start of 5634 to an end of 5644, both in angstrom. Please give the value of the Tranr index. 14.8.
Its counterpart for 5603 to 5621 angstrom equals 14.6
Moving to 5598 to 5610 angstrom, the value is 14.7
